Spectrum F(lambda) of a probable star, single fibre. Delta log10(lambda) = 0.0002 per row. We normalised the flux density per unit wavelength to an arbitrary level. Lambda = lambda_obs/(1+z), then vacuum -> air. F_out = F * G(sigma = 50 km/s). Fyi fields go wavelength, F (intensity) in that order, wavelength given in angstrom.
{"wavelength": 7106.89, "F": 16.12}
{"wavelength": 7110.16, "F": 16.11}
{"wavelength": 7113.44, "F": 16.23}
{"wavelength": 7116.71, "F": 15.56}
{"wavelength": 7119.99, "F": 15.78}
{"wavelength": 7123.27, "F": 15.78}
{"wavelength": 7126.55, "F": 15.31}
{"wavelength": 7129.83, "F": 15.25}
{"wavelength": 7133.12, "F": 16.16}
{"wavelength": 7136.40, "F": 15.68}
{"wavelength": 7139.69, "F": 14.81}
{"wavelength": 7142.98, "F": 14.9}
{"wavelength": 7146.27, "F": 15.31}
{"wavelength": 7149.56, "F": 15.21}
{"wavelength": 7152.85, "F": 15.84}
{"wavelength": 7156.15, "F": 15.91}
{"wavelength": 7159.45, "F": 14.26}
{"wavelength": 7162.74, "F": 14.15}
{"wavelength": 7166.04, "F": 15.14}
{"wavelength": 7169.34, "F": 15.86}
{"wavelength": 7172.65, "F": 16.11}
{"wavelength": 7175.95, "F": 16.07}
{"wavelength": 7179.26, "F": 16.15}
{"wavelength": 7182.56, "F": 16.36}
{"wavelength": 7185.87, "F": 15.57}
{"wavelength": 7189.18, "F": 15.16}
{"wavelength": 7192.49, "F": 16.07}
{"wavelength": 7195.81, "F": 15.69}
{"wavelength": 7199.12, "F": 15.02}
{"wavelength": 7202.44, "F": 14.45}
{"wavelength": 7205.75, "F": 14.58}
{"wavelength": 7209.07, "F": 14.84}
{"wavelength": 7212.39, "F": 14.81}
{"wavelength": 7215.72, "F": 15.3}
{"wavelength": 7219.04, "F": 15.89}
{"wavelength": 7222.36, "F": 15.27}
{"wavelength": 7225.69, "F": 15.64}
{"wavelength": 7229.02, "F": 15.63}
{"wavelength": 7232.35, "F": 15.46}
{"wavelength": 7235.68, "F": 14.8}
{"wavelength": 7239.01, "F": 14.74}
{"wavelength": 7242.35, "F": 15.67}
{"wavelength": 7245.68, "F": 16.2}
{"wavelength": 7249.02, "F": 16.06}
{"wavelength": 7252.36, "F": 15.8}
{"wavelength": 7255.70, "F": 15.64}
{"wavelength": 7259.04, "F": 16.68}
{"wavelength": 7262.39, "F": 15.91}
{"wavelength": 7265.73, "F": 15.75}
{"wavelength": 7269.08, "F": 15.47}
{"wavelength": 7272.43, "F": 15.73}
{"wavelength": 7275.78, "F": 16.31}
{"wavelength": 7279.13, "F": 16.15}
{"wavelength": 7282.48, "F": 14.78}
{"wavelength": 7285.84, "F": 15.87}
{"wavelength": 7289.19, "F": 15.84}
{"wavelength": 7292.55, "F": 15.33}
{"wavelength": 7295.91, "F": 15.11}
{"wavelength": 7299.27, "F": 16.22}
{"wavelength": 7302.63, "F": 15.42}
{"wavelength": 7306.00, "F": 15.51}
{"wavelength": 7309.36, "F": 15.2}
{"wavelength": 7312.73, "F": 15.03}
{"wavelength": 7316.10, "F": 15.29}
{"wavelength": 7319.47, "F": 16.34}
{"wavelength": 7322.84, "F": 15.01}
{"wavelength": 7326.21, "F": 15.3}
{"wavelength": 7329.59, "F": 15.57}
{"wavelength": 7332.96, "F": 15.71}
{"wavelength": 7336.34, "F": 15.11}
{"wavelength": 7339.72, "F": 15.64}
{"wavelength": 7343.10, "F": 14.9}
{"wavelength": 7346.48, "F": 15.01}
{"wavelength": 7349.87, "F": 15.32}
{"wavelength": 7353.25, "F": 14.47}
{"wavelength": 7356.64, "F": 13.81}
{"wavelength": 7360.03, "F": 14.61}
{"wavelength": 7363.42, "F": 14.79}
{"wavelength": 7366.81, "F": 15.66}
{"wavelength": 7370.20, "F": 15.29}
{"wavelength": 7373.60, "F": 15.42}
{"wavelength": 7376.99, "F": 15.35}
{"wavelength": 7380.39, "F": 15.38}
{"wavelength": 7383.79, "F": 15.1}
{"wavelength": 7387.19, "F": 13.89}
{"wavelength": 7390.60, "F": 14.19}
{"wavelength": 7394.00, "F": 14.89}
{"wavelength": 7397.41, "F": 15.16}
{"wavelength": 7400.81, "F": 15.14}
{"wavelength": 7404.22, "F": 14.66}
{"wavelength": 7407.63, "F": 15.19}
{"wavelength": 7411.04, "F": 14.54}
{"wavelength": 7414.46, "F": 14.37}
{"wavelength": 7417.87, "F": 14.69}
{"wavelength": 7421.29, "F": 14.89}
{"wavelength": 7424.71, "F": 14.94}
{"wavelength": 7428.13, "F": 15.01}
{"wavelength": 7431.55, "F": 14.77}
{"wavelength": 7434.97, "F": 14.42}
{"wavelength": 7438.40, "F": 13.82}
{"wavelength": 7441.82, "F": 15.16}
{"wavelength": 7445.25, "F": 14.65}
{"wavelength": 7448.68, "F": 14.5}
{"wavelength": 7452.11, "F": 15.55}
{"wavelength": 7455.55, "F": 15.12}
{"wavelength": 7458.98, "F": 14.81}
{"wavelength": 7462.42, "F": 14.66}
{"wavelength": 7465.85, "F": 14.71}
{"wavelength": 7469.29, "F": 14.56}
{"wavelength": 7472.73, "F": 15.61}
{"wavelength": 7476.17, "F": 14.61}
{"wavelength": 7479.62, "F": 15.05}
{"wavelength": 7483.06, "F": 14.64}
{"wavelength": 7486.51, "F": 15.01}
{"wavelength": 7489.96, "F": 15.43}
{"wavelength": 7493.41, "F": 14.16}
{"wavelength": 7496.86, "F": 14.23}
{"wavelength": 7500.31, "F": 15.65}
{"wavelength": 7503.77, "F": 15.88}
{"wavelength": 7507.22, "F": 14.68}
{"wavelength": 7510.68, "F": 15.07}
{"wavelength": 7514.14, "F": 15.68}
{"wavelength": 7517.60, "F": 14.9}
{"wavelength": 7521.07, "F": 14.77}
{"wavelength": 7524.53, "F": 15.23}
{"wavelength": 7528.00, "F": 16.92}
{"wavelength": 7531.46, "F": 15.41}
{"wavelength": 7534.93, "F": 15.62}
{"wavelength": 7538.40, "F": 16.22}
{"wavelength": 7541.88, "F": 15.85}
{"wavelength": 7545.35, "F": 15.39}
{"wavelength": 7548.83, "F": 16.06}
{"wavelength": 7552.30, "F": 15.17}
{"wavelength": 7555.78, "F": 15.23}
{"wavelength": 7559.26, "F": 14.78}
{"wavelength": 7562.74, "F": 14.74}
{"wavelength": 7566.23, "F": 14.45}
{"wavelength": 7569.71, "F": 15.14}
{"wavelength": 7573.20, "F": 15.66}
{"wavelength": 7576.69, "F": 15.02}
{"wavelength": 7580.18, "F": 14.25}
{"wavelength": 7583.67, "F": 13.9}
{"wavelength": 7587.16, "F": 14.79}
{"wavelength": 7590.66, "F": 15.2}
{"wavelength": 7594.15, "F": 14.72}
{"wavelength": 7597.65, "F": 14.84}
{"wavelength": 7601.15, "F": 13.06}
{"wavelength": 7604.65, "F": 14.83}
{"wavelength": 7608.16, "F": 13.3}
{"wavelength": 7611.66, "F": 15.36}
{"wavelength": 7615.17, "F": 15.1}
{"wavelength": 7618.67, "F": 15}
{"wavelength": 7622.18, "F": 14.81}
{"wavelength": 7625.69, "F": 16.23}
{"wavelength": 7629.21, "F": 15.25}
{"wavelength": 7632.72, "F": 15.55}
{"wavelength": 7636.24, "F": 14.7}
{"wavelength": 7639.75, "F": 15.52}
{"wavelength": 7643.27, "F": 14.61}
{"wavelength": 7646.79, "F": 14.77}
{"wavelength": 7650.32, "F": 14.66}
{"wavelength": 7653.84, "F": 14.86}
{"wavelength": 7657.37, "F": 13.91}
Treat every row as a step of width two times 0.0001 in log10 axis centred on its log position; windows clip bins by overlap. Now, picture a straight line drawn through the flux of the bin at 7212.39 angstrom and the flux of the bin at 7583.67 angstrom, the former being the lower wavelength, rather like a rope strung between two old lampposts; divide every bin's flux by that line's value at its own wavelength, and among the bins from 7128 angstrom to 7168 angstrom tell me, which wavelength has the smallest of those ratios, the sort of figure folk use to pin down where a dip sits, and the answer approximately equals 7162.74 angstrom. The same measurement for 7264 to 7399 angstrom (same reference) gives 7356.64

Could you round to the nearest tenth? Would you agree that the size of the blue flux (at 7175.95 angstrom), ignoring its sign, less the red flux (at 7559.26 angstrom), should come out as 1.3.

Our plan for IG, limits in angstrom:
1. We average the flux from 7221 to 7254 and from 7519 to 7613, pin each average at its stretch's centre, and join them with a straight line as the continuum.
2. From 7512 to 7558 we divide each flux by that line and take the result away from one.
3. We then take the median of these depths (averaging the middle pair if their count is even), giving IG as -0.022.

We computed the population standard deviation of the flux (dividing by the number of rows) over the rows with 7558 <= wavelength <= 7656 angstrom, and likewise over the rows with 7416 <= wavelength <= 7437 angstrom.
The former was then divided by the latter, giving 3.27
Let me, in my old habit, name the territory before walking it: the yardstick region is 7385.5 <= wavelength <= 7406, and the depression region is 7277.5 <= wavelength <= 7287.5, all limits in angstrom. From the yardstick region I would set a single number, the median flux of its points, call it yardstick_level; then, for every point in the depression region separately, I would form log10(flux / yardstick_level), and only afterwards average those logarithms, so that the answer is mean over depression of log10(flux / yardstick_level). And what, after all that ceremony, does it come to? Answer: 0.023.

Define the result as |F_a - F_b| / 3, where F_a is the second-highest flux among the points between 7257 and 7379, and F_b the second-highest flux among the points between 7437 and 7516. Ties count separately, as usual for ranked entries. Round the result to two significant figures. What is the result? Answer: 0.22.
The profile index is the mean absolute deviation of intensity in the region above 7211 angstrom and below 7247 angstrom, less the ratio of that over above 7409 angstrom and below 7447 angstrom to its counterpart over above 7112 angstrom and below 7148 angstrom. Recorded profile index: -0.36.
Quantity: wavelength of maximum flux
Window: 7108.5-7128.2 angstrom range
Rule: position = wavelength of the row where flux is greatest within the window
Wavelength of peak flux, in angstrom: 7113.44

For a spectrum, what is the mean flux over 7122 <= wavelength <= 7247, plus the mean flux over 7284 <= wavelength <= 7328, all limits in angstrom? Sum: 30.9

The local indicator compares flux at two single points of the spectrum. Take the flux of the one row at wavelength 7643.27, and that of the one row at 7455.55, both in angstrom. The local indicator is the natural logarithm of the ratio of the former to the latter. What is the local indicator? -0.03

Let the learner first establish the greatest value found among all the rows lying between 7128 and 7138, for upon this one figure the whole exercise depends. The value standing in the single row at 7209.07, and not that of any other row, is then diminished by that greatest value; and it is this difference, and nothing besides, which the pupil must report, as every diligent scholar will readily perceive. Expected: -1.3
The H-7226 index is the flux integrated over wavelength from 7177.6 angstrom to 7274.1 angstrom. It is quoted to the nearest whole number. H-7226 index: 1499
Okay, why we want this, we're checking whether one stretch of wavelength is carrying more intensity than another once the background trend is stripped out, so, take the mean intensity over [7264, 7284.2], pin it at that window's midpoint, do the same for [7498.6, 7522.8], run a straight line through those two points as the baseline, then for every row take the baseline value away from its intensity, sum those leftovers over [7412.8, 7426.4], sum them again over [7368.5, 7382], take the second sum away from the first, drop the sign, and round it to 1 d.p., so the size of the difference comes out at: 2.2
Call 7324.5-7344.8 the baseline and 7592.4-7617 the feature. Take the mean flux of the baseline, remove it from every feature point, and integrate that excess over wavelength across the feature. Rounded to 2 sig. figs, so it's -22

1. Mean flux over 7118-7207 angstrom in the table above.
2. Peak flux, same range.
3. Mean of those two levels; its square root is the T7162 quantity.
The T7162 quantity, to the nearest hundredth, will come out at 3.99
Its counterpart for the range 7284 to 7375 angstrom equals 3.98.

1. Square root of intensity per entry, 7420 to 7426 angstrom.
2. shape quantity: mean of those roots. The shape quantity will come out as 3.86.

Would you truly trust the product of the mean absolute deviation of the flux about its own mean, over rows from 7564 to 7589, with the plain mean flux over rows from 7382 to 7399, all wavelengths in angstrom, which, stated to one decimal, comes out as 6.8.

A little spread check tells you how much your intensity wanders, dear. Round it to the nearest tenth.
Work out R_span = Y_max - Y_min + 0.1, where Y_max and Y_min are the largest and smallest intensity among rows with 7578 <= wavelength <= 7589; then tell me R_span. 1.0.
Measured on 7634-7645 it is 1.0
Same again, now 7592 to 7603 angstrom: 1.9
